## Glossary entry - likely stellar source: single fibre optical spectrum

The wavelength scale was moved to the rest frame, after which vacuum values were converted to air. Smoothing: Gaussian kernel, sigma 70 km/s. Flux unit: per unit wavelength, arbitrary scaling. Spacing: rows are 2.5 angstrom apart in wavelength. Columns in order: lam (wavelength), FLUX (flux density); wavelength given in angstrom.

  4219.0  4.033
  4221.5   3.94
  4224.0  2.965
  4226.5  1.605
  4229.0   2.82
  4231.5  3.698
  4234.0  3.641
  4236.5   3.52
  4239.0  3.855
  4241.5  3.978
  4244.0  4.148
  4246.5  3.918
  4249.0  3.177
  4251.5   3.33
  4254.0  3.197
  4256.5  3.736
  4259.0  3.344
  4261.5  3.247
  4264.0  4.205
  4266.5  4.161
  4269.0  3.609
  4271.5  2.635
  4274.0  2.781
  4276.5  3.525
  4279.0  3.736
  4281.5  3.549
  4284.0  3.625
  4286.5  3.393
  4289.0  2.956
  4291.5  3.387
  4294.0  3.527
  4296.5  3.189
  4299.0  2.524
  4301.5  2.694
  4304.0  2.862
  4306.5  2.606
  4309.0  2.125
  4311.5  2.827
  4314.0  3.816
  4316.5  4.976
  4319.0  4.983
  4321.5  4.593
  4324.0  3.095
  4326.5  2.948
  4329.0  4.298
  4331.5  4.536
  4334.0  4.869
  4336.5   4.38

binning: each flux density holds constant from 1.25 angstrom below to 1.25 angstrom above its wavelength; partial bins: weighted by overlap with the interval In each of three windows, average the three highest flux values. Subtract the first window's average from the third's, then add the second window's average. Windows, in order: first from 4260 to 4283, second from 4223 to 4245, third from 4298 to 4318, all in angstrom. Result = 3.8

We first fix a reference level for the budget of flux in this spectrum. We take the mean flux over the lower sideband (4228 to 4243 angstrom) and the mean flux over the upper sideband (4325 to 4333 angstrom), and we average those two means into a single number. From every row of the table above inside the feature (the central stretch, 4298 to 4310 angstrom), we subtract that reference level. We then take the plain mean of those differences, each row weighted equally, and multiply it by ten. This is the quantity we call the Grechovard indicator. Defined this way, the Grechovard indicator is -12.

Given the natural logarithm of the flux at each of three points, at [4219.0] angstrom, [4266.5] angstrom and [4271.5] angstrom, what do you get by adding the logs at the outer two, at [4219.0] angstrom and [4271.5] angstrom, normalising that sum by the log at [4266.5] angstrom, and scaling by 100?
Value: 166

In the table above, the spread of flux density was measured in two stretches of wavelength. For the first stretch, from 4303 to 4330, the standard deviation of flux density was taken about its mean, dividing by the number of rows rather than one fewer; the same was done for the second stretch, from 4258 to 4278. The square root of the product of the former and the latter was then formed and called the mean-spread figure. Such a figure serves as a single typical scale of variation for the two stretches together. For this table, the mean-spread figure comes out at 0.72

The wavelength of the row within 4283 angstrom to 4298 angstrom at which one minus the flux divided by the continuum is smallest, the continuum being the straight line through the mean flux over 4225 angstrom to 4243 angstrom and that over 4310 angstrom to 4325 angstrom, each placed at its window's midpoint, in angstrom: 4284.0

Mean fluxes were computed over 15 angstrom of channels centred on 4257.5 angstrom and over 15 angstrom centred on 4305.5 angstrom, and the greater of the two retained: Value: 3.5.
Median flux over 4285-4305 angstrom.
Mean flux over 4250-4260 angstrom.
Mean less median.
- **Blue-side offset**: 0.33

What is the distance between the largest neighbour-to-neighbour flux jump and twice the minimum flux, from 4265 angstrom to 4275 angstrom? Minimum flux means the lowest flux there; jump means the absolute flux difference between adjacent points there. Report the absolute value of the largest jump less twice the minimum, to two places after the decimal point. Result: 4.30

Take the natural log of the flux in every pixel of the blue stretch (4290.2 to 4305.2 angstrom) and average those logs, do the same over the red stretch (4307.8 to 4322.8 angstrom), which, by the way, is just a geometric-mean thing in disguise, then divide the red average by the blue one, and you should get 1.19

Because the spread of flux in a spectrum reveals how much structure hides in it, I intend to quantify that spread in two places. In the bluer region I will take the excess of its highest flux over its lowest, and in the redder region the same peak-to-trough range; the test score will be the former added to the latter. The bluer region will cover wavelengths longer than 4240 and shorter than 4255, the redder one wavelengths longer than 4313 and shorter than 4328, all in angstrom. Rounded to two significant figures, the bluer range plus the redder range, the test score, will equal 3.0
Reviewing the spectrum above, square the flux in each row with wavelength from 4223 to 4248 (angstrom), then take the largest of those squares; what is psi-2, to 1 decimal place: 17.2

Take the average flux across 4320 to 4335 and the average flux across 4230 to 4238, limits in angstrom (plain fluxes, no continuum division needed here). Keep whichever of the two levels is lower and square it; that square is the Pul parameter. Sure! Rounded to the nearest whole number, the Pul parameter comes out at 13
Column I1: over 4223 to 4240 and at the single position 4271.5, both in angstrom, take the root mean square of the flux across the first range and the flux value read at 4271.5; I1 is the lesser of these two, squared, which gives 6.9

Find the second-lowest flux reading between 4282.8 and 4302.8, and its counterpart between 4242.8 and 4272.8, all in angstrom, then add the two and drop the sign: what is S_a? 5.9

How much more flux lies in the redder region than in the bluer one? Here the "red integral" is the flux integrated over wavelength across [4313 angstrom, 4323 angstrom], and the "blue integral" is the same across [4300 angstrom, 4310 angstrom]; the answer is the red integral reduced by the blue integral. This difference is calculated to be 20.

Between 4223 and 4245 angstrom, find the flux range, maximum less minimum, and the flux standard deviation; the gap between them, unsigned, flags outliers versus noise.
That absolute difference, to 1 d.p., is 1.8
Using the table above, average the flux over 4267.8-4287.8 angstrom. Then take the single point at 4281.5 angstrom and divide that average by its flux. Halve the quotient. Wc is 0.47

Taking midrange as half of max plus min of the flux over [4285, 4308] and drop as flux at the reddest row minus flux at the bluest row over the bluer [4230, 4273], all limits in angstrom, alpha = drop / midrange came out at -0.4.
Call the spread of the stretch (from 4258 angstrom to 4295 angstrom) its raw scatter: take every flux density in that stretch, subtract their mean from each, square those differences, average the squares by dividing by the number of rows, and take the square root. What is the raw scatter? 0.42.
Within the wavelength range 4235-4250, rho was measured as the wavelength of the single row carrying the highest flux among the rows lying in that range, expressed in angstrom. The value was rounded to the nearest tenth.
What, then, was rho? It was 4244.0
